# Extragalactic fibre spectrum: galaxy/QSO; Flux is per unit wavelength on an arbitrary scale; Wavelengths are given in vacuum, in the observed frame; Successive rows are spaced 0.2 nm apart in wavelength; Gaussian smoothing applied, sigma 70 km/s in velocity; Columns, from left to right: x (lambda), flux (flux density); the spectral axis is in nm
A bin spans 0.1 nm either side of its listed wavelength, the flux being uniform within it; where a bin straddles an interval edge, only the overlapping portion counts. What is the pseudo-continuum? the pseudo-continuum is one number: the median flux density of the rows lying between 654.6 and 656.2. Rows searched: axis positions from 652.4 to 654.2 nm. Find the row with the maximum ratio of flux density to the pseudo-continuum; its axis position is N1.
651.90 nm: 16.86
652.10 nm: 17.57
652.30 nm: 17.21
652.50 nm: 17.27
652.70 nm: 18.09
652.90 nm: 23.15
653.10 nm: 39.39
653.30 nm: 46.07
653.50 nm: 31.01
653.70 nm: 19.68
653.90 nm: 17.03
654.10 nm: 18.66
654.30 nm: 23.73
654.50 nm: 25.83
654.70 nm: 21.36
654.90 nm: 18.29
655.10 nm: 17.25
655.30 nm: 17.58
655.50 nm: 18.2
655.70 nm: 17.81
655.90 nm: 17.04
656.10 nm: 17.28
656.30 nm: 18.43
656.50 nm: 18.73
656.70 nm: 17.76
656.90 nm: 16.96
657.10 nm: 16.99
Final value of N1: 653.30 nm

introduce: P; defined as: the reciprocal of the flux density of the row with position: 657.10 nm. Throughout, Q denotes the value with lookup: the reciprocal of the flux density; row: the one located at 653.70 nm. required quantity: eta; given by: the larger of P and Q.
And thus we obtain 0.0589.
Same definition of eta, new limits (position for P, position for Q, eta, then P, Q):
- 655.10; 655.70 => 0.0580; 0.058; 0.0561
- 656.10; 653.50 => 0.0579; 0.058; 0.0322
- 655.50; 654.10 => 0.0549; 0.055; 0.0536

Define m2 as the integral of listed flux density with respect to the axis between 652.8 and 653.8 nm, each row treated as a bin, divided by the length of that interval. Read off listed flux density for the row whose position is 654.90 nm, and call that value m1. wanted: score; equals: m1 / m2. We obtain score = 0.57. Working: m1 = 18.29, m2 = 31.9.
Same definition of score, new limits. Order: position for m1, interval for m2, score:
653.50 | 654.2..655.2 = 1.46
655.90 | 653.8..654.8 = 0.80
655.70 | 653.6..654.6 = 0.85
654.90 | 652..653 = 0.98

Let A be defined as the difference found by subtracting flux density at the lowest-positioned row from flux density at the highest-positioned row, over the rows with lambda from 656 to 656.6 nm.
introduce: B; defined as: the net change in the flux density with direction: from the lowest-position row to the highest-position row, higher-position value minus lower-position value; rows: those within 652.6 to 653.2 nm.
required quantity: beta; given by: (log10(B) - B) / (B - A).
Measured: -1.0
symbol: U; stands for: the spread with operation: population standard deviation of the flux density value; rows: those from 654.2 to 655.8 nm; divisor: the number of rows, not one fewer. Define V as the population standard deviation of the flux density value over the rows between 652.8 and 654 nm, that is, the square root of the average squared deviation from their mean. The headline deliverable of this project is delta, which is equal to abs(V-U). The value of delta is 7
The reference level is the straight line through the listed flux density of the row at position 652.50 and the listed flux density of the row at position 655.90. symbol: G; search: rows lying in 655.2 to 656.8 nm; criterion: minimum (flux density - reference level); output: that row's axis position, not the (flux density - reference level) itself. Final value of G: 655.90 nm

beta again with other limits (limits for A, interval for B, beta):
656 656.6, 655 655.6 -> 1.9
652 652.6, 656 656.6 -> -0.7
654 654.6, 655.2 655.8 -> 0.1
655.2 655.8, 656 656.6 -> -1.1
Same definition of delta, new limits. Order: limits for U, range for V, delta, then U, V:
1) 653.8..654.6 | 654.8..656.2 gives 3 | 4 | 0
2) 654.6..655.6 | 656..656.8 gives 1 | 1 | 1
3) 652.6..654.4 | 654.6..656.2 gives 8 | 10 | 1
